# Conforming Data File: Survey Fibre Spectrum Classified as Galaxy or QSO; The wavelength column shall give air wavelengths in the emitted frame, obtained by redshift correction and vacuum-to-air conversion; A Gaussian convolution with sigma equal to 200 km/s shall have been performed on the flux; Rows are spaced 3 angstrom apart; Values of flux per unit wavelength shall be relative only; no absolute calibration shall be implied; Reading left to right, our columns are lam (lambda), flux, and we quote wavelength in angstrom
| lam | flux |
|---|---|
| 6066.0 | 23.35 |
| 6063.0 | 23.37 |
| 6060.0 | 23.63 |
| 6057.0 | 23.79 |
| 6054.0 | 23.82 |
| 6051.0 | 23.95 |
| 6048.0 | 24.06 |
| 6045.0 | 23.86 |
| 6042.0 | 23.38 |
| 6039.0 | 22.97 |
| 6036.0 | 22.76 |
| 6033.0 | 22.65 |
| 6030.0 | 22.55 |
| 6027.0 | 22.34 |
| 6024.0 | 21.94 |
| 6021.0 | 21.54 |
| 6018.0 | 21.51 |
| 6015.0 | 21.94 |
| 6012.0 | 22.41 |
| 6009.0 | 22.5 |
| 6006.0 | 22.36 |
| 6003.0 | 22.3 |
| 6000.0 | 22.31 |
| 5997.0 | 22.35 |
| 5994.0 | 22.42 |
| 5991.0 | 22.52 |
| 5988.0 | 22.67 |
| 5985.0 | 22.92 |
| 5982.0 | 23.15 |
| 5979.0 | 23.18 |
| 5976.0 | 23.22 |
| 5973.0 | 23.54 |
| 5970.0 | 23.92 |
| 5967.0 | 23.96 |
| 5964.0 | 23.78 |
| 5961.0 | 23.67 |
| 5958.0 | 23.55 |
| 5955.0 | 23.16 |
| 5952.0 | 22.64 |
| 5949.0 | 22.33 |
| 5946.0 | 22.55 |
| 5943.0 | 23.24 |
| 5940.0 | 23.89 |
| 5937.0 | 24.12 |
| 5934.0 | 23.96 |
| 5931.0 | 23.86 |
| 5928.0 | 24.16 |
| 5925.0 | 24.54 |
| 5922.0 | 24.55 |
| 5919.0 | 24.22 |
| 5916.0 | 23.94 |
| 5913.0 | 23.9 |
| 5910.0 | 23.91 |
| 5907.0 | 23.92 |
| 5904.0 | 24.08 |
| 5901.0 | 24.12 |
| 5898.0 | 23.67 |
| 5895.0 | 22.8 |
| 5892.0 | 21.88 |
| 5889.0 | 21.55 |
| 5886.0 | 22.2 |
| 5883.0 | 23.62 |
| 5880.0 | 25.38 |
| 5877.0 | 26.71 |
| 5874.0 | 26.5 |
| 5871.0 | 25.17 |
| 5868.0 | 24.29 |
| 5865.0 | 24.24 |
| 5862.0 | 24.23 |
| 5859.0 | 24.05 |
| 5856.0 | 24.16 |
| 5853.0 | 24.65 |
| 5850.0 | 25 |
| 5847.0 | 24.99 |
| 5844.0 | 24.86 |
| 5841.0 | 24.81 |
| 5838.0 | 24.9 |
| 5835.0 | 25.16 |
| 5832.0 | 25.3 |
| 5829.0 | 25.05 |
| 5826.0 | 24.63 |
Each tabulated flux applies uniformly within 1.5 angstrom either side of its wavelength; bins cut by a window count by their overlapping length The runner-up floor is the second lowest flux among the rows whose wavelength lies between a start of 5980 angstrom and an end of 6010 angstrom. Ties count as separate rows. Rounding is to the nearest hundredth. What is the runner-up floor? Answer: 22.31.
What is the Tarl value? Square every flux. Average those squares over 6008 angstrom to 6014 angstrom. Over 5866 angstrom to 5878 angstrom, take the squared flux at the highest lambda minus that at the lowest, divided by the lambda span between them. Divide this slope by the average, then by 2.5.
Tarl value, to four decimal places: 0.0109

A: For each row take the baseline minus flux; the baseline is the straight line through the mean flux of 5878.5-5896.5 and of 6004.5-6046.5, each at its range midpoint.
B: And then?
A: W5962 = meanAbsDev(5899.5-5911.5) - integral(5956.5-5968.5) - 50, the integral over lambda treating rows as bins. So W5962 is -37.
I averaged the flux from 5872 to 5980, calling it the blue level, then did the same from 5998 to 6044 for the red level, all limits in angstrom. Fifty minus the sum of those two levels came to 3.9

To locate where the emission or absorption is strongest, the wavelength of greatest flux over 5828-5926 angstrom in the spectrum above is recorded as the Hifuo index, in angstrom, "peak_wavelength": 5877.0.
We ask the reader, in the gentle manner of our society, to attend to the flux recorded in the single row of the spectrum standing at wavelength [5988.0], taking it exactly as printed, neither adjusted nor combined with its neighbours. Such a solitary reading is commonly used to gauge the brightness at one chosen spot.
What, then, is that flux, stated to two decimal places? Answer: 22.67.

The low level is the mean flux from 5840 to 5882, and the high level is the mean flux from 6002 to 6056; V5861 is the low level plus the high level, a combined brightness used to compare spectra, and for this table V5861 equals 47.6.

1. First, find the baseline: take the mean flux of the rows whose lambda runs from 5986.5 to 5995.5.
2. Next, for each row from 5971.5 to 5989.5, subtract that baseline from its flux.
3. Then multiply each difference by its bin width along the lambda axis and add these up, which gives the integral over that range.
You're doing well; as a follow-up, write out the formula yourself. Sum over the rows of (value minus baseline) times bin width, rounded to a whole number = 10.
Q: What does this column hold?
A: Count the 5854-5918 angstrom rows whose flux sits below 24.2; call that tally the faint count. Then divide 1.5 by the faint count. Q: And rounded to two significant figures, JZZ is 0.11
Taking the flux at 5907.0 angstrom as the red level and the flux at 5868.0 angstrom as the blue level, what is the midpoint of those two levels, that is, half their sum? 24.1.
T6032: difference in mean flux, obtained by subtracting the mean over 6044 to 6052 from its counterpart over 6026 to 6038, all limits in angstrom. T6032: -1.4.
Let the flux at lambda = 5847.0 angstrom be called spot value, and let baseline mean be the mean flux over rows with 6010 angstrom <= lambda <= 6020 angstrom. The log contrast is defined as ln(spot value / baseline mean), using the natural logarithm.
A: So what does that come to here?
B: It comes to 0.13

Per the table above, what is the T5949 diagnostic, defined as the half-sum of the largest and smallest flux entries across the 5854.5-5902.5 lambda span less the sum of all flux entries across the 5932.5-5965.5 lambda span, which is -233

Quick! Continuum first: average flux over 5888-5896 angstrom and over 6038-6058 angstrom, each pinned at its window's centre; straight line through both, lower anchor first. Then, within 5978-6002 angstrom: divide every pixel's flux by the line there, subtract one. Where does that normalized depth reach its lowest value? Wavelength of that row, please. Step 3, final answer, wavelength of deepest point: 6000.0 angstrom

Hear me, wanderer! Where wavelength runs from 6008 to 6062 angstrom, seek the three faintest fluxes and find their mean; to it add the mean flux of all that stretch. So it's 44.5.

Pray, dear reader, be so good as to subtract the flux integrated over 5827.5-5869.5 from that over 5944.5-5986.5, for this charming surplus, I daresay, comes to -60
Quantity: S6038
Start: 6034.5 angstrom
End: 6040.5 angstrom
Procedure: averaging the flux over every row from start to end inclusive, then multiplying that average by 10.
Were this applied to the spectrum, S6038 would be 229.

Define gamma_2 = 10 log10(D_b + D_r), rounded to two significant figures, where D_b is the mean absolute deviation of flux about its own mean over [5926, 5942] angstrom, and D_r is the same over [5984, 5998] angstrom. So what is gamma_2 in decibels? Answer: -5.4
